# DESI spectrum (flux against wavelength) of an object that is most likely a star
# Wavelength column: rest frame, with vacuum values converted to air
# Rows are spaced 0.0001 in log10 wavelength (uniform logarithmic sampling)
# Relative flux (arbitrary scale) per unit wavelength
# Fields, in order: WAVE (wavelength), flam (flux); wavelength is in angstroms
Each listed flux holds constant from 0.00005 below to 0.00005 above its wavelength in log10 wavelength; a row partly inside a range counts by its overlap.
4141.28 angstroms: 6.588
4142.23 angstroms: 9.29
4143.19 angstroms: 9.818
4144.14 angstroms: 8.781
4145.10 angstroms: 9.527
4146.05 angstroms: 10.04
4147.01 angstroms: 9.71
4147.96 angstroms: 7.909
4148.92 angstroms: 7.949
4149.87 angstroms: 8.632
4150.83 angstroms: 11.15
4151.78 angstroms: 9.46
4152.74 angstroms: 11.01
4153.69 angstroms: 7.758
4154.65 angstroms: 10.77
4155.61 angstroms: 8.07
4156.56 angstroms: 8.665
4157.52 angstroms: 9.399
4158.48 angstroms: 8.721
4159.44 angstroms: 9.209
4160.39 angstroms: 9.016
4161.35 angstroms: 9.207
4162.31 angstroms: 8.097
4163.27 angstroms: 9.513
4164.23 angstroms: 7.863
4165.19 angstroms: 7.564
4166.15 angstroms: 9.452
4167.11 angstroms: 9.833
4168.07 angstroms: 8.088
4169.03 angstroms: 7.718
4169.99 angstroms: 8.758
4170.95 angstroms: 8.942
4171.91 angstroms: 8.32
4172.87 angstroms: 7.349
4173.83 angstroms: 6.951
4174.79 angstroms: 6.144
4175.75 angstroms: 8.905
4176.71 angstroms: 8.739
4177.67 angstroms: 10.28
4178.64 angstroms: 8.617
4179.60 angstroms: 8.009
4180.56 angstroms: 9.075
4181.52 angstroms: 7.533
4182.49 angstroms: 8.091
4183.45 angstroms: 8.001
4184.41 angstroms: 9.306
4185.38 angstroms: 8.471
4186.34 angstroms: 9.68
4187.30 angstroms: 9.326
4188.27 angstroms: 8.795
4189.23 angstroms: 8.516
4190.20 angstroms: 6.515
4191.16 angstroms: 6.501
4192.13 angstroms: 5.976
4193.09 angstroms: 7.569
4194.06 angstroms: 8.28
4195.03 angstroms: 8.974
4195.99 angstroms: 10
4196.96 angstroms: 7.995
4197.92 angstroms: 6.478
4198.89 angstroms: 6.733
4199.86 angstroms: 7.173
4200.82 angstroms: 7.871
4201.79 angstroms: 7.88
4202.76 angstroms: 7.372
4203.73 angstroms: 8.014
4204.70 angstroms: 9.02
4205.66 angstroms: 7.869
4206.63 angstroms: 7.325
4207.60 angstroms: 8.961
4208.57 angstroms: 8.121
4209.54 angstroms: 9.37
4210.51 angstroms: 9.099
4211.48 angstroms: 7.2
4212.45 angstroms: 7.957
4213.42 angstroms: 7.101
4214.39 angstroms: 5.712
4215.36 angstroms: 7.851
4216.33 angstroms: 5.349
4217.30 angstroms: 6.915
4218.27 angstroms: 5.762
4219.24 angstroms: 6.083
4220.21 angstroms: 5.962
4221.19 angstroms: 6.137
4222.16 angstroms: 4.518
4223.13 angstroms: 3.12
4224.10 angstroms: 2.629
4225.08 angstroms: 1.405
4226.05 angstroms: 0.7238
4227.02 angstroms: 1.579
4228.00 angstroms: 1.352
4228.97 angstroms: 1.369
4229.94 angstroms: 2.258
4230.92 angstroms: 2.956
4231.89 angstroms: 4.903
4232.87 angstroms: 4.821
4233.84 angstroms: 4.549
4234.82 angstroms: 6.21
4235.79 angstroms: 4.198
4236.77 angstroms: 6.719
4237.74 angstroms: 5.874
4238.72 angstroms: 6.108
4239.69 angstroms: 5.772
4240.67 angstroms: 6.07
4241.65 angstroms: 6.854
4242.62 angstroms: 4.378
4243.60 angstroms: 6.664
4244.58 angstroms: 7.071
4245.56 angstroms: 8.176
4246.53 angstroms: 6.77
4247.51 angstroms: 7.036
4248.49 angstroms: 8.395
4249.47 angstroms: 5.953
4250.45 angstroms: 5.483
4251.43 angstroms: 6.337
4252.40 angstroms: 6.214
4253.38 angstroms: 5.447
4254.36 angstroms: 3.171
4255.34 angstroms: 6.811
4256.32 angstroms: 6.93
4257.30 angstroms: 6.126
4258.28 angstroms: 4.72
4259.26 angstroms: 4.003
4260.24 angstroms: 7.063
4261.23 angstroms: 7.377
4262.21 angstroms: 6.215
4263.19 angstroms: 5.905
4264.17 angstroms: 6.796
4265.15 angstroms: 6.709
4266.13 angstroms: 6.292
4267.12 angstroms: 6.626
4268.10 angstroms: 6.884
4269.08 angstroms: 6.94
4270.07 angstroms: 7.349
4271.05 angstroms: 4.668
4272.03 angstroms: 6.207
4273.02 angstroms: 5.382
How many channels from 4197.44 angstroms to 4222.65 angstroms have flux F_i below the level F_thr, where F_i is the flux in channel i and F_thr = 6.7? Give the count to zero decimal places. 8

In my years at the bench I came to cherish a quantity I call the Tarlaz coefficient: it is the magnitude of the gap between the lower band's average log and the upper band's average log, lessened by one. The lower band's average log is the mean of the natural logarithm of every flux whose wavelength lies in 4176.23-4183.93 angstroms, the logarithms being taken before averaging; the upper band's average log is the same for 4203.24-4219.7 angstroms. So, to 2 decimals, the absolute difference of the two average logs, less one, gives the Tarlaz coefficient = -0.86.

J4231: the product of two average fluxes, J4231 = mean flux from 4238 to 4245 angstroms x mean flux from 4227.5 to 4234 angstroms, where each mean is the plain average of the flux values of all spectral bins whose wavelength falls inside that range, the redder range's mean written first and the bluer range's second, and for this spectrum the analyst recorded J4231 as 19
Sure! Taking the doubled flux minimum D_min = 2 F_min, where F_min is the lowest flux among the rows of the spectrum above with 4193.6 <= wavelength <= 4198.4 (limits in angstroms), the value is 13.0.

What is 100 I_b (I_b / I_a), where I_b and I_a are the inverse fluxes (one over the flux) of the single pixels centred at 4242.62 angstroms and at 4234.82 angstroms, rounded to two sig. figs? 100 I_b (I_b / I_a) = 32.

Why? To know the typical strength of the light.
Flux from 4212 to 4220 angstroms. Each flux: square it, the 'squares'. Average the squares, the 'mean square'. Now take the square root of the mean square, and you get 6.7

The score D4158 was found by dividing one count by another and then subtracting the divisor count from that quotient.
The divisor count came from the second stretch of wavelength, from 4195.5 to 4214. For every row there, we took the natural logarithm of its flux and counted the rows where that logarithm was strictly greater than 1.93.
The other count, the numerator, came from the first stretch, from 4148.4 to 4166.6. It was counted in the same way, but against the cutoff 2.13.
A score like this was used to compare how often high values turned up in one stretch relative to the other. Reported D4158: -16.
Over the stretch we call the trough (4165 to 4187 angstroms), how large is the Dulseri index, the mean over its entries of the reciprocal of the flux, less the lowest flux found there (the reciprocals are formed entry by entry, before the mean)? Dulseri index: -6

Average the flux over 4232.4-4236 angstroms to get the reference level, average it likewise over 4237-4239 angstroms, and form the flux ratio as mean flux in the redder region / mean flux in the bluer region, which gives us 1.2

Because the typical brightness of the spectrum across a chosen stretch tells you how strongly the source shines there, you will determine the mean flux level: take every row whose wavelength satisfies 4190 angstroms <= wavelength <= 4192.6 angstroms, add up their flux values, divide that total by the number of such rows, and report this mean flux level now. 6.3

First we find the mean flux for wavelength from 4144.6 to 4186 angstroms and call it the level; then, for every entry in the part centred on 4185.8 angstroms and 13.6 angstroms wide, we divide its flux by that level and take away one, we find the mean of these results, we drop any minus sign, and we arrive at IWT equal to 0.070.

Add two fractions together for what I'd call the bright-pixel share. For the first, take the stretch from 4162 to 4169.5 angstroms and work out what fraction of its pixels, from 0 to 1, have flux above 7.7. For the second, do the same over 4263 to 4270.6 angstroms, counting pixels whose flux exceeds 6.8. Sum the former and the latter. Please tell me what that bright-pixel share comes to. 1.25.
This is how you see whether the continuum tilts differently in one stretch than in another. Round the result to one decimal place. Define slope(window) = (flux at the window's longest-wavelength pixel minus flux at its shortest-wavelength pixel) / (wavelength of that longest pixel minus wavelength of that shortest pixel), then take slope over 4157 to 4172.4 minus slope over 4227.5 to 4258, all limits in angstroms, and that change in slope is -0.2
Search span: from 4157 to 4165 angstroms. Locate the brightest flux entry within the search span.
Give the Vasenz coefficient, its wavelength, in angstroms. 4163.27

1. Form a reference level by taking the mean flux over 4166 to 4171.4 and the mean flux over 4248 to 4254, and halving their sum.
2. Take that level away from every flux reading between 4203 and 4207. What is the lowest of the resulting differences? -0.2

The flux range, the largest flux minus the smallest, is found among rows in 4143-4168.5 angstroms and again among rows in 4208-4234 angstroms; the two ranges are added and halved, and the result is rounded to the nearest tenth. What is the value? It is 6.1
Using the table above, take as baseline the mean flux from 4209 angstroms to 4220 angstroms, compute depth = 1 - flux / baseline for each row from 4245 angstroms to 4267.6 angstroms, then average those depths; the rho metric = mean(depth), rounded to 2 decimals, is 0.12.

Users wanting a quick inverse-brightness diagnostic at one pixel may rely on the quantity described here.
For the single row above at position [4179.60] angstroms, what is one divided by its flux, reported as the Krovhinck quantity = 0.12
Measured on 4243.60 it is 0.15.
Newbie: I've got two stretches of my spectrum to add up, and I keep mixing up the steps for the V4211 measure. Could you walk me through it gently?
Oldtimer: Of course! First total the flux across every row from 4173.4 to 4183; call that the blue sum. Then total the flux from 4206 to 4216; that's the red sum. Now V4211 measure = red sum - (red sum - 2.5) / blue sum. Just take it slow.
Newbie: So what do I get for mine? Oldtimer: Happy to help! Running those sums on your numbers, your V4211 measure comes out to 78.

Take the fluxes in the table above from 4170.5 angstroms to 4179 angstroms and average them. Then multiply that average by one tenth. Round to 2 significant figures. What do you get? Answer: 0.82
